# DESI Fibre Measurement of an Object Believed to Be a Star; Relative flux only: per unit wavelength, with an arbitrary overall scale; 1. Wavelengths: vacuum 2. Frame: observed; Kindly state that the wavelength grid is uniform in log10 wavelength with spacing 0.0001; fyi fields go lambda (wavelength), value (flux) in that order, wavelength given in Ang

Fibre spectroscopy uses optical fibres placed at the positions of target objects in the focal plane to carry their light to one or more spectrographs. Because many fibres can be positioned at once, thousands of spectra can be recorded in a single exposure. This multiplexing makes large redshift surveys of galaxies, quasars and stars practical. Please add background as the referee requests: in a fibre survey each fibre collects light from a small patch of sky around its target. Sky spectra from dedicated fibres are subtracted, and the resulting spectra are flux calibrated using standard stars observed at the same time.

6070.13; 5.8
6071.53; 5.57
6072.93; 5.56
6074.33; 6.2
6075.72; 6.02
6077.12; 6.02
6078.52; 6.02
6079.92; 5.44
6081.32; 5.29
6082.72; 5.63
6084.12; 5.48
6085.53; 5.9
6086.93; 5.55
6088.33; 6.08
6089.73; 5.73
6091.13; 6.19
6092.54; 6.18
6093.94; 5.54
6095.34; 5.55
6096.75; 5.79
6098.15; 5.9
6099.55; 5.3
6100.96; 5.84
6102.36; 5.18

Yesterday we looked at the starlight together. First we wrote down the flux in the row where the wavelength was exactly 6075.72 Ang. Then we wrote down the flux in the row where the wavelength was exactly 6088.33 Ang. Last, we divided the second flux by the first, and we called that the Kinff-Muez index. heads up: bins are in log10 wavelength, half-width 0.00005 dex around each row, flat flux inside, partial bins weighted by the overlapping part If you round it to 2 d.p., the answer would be 1.01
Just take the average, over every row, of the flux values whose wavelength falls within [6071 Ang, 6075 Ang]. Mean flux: 5.78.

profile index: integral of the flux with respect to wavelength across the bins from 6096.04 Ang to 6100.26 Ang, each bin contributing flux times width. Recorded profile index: 23.9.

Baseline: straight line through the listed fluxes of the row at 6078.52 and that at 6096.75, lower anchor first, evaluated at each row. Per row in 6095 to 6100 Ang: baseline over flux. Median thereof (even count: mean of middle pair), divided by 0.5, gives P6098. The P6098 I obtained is 2.05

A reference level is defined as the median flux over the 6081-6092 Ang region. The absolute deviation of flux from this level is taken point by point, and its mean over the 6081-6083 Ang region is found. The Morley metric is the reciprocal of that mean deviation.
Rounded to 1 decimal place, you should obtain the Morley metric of 4.5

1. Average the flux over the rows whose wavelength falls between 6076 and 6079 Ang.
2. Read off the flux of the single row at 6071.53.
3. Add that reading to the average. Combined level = 11.6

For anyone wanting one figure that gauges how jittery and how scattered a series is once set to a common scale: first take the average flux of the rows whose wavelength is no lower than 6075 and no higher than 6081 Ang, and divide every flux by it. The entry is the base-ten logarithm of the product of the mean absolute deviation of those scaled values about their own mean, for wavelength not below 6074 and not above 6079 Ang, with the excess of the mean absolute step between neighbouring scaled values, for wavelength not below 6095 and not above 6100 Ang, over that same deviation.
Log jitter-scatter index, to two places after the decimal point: -3.31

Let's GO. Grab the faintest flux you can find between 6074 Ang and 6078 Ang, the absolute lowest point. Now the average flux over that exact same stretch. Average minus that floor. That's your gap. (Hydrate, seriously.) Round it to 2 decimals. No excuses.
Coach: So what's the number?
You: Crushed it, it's 0.06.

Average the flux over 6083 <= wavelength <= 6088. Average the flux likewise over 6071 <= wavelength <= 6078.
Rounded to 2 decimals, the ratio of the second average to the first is 1.04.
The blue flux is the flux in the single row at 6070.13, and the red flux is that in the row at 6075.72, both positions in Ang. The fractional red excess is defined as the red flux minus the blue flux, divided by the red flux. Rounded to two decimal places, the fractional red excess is 0.04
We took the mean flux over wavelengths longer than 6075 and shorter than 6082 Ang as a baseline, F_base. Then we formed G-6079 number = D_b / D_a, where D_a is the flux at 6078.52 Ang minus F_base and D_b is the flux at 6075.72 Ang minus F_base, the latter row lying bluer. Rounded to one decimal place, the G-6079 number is 1.0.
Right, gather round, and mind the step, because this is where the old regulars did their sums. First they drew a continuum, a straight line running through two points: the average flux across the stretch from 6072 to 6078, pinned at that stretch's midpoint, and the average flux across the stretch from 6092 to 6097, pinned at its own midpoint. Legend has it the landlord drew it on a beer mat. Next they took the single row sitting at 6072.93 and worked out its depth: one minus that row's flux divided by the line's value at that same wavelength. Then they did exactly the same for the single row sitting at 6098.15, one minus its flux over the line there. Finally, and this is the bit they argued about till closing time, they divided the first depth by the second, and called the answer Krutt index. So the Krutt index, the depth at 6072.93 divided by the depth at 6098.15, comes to -2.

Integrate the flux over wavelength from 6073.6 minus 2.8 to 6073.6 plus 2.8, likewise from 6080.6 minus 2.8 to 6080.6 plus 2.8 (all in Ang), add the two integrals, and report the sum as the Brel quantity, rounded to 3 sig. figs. 64.0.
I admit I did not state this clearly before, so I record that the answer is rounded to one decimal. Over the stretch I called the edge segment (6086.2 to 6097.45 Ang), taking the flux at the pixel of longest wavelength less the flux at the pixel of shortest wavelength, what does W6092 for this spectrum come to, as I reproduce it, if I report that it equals 0.2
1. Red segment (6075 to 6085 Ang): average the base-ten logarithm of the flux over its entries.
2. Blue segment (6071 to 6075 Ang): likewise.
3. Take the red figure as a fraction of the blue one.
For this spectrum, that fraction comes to 0.99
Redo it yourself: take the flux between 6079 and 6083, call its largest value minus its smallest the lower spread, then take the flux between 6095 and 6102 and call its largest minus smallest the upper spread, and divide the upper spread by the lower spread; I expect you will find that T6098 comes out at 1.76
